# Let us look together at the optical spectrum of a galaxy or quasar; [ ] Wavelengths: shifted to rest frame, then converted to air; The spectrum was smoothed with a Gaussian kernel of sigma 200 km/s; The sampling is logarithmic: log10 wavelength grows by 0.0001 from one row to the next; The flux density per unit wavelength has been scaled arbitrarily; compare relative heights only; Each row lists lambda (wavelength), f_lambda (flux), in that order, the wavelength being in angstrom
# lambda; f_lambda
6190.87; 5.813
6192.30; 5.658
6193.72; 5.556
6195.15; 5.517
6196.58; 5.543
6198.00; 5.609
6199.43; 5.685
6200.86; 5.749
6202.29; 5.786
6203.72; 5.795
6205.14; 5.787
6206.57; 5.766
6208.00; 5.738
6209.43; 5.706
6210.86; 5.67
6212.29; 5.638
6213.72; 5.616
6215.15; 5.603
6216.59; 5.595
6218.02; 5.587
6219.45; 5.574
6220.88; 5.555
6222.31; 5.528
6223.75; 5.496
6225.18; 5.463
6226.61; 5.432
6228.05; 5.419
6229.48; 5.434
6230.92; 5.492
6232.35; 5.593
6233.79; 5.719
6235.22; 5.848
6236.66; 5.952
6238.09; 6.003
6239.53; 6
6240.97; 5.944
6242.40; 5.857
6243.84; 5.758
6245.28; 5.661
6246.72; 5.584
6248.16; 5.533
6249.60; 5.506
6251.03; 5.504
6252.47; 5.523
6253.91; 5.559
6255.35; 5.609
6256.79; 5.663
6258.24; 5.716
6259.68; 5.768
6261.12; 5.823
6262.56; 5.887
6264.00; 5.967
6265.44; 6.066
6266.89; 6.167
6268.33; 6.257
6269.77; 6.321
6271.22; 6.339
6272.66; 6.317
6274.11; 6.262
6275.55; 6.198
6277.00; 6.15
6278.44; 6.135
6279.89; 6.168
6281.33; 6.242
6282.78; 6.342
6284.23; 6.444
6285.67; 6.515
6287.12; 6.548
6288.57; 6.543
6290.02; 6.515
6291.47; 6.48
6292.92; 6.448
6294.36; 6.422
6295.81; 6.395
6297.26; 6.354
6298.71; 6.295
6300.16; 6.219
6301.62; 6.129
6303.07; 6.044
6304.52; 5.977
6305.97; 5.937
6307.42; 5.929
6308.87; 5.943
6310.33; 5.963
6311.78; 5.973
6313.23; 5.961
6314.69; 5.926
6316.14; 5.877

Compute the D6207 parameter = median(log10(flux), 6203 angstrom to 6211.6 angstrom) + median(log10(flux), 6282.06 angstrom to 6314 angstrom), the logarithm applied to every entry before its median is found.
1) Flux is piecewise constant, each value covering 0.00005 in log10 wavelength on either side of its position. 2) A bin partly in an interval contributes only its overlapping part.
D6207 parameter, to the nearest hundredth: 1.56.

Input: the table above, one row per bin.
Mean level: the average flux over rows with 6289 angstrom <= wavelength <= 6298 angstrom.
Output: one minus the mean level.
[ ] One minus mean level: -5.44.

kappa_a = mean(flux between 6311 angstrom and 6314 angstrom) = 5.97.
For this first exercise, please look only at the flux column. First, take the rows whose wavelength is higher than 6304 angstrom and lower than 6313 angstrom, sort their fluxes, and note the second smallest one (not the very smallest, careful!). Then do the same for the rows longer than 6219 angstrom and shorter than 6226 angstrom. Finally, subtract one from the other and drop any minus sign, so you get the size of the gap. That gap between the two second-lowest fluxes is 0.44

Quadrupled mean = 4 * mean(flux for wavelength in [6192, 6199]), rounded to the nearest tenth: 22.3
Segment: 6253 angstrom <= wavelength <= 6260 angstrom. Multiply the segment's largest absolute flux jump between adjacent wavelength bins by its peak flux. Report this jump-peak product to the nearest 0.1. 0.3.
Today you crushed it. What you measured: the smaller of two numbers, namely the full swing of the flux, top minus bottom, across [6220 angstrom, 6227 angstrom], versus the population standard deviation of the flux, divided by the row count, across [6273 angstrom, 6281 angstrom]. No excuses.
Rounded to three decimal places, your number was 0.045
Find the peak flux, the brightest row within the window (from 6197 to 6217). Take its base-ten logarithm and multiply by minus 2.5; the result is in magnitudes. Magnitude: -1.908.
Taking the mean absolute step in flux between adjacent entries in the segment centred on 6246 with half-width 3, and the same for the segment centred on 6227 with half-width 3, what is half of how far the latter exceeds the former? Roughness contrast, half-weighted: -0.028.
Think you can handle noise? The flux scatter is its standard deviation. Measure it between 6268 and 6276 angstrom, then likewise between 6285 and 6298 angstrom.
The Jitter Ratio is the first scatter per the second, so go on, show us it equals 0.8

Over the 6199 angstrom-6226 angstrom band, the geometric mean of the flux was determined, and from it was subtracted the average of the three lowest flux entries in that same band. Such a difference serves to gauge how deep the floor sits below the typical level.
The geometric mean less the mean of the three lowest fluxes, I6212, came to 0.15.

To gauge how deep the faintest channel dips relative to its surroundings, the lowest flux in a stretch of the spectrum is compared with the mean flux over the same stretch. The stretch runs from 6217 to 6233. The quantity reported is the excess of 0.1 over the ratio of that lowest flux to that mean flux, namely -0.88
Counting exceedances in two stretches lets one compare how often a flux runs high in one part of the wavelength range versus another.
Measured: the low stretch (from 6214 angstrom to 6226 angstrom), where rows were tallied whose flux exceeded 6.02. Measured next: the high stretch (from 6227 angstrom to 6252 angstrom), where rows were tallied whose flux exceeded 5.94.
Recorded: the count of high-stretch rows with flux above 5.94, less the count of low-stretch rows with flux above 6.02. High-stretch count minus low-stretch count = 4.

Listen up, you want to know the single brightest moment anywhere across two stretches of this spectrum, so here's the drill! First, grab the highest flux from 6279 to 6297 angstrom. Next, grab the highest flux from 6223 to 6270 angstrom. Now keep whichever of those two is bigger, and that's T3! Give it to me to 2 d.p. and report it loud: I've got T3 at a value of 6.55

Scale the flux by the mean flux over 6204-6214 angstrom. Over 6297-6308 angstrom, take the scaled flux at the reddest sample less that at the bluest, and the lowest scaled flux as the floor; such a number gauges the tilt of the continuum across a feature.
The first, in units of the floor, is -0.072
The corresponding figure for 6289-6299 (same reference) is -0.035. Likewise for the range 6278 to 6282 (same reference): 0.017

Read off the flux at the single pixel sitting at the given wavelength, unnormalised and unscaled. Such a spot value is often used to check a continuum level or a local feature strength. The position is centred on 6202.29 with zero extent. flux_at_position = 5.786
